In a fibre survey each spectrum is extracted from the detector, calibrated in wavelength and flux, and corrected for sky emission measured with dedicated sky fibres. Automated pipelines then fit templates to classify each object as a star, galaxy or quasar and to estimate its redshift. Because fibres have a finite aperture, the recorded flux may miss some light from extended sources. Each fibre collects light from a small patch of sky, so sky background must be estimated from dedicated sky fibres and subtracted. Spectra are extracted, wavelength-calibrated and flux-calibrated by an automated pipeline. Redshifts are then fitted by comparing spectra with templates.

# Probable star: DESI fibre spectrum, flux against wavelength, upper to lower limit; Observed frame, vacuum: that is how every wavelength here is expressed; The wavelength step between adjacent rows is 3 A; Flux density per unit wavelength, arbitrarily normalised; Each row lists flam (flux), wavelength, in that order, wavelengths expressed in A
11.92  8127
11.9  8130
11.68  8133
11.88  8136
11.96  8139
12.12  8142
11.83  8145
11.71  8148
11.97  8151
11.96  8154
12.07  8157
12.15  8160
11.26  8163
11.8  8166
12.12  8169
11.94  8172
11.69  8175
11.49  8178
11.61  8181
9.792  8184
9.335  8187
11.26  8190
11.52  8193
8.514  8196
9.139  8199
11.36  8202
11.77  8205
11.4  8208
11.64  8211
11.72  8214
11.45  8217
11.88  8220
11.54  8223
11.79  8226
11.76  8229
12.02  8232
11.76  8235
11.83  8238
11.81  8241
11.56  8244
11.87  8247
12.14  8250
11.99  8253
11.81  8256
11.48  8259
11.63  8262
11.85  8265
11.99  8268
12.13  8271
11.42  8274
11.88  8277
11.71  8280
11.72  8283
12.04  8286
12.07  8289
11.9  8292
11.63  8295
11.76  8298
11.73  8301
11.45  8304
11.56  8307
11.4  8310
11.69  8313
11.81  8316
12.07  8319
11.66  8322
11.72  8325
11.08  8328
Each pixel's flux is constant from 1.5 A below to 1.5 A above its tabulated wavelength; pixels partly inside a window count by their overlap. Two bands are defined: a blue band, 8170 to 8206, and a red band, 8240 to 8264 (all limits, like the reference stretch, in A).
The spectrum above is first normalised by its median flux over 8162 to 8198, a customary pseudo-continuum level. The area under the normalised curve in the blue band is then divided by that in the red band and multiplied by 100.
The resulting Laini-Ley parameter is 137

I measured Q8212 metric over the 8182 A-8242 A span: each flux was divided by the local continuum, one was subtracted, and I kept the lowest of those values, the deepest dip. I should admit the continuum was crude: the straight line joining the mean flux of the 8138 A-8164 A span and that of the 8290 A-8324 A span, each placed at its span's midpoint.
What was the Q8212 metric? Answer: -0.281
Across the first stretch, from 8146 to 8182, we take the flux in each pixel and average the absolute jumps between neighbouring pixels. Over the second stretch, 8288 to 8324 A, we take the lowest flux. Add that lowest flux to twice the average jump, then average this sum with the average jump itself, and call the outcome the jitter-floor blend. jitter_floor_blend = 6.10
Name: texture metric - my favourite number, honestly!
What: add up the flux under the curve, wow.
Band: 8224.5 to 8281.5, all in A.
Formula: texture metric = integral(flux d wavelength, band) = 673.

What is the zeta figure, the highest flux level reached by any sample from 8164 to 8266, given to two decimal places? 12.14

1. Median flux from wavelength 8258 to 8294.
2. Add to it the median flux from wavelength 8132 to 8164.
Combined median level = 23.8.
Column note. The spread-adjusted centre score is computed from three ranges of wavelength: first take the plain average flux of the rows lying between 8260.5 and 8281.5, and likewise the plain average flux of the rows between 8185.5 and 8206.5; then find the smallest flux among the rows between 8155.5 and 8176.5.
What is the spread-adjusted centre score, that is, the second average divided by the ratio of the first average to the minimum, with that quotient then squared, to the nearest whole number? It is 99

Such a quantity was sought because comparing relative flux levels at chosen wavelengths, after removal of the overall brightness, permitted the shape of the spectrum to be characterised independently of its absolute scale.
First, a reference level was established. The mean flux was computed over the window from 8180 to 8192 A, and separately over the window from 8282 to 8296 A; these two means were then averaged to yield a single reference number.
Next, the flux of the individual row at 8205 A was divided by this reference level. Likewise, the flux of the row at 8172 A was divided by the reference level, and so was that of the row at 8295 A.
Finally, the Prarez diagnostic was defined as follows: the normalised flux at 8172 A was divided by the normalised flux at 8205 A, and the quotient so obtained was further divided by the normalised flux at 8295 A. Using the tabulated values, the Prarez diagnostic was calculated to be 0.976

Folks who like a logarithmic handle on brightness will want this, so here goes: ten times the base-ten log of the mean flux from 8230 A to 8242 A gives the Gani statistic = 10.7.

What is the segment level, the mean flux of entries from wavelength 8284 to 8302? 11.9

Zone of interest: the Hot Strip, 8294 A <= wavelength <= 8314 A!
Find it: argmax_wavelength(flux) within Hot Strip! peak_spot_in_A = 8298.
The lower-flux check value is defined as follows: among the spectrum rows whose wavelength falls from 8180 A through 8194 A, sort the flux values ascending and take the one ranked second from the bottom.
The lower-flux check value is 9.792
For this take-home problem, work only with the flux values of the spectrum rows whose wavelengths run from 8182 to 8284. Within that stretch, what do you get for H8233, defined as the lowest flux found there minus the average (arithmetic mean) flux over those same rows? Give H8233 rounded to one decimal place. -2.9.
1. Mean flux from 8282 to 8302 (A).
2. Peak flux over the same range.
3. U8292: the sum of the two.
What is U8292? 23.9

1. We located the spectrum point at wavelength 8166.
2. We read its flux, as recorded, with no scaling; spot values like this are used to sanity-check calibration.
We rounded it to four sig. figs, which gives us 11.80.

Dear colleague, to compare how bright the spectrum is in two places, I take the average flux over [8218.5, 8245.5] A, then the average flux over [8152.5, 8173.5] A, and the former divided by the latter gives 0.99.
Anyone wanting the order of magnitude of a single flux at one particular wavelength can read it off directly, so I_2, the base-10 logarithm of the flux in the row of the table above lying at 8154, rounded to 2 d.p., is 1.08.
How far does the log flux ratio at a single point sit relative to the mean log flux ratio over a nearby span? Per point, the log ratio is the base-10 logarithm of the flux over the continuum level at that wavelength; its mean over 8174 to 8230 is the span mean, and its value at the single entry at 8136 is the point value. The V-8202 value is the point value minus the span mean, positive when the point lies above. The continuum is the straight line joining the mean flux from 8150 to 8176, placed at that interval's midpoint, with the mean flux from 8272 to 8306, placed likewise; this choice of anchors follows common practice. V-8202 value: 0.030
